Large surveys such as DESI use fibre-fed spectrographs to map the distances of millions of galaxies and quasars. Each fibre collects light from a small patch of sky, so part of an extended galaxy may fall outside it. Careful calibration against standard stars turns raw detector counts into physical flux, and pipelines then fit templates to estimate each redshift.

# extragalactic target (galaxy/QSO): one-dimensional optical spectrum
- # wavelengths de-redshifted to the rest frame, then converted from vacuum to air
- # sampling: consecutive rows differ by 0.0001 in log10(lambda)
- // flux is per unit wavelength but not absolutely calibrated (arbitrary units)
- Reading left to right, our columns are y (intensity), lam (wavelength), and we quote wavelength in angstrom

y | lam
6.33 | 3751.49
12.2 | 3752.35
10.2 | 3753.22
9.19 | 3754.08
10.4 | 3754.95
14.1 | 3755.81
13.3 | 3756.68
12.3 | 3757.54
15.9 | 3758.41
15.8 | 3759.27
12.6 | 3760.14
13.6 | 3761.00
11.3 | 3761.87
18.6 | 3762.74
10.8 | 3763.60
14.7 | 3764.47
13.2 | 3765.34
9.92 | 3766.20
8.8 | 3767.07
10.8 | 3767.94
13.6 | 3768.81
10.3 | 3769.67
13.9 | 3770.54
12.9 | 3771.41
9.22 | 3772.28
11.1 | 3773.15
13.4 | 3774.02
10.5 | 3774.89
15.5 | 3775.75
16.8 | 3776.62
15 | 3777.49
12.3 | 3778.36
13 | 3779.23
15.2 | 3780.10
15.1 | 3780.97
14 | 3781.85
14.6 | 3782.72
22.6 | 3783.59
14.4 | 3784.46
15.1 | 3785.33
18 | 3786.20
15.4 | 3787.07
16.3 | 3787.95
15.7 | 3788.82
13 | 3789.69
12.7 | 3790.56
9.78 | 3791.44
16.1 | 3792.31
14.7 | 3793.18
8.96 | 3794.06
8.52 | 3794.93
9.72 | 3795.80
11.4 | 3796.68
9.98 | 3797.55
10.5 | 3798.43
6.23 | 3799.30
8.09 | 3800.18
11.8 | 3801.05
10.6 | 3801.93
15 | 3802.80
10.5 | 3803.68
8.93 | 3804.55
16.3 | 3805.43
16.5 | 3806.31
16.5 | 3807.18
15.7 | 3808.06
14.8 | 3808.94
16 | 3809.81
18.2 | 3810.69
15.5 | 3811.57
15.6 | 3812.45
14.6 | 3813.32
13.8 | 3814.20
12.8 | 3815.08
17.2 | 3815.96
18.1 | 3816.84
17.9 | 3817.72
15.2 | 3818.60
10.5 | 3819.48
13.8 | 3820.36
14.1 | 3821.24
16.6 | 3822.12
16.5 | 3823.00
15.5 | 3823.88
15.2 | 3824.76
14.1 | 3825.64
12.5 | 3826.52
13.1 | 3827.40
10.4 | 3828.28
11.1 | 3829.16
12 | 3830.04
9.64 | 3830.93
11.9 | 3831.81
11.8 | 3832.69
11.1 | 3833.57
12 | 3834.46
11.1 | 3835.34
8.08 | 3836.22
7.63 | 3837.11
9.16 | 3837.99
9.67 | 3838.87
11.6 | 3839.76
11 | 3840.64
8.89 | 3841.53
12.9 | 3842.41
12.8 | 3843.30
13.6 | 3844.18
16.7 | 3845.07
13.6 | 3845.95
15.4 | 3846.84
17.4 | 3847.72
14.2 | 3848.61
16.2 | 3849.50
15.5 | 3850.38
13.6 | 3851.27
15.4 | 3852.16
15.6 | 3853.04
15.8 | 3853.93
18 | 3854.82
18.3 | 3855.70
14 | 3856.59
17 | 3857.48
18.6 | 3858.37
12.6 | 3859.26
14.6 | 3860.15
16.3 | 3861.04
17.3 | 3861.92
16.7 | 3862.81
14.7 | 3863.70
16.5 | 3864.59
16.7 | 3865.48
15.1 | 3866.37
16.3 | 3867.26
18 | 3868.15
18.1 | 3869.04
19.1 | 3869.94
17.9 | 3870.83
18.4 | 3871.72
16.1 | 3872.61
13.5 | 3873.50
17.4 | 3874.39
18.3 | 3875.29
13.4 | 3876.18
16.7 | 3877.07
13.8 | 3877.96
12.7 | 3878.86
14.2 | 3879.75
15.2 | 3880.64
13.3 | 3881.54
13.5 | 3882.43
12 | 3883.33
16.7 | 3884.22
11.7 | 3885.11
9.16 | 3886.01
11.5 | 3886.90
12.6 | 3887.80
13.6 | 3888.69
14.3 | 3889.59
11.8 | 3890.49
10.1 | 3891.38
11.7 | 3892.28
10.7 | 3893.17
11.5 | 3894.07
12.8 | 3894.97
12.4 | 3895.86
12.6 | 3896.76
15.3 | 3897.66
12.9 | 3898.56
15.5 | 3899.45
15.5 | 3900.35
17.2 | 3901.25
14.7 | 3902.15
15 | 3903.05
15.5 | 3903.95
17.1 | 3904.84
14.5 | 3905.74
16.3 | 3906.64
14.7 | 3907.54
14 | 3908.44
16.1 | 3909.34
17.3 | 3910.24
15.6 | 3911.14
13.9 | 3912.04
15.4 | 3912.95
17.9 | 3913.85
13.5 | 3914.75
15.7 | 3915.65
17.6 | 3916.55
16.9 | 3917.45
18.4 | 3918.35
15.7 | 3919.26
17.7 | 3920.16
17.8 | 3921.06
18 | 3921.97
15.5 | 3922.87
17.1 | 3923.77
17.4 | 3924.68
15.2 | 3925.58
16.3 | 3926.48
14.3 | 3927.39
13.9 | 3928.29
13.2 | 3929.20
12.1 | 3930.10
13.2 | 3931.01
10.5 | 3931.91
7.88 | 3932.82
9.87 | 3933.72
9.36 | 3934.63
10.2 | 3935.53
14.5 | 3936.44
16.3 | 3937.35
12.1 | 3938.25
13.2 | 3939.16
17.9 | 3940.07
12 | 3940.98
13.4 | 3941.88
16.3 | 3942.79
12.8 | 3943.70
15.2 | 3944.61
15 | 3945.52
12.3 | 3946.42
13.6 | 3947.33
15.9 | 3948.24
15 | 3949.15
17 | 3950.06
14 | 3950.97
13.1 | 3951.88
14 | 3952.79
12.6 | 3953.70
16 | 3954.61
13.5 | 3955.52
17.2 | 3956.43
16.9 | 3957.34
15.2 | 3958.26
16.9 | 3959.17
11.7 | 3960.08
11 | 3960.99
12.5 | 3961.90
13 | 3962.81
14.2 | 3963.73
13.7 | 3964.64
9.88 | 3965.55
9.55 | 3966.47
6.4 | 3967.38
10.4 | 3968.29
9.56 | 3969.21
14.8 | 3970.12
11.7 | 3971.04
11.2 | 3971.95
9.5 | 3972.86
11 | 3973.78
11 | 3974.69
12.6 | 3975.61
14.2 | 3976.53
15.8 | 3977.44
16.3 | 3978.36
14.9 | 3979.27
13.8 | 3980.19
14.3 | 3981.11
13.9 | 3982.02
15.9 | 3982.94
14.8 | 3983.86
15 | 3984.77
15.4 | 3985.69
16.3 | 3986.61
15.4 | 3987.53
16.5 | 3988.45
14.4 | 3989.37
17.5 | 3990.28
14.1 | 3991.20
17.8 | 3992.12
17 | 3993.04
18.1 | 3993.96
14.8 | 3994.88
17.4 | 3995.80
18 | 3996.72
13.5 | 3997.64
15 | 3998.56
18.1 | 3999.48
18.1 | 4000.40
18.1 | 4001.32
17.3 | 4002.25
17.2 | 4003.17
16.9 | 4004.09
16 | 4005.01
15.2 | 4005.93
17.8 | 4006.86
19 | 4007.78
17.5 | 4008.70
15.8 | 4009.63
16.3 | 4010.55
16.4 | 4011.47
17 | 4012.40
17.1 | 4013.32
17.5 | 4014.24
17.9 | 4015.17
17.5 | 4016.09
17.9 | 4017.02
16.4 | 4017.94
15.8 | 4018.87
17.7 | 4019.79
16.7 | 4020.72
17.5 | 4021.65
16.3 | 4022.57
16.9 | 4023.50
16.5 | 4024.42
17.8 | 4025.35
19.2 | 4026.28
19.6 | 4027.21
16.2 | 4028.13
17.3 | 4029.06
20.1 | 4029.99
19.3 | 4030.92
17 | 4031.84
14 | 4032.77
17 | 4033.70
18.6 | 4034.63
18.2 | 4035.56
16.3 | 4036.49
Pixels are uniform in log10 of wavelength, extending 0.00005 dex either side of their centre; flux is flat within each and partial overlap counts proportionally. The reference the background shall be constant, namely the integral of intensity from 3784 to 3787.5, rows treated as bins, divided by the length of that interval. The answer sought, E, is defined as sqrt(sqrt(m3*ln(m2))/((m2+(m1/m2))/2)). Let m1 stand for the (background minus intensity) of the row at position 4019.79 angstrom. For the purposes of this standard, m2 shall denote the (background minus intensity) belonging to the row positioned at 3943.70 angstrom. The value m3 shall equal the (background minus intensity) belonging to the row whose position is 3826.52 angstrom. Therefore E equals 1.27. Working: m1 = -1.9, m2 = 3.00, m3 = 3.3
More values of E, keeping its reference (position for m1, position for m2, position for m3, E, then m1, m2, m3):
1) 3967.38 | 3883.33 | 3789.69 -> 0.79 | 9.4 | 3.80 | 2.8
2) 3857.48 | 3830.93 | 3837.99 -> 1.08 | -1.2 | 6.16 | 6.6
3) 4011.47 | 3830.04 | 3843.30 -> 1.05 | -0.6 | 3.80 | 3.0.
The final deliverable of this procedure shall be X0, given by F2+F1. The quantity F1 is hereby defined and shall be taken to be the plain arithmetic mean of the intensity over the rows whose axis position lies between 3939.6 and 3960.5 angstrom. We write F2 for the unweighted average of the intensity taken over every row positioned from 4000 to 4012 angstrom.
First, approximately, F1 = 14.7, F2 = 17.0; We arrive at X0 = 32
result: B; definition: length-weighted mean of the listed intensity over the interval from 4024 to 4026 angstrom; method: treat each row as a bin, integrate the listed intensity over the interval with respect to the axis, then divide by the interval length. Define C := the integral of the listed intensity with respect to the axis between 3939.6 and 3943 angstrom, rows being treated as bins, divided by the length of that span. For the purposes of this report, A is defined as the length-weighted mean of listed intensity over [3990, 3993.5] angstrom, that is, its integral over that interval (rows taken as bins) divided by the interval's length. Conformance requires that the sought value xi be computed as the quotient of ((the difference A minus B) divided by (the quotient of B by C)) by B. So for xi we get 0.0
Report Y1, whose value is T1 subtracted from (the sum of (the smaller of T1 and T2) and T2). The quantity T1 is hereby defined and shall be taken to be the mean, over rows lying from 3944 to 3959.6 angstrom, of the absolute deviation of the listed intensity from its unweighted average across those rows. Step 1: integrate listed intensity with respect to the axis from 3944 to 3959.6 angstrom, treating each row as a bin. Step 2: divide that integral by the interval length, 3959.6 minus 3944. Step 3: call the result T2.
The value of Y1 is 15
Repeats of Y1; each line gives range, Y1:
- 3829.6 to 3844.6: 11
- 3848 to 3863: 16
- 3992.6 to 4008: 17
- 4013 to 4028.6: 17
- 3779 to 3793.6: 15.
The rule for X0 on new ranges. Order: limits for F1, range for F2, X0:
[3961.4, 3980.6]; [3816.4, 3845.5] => 25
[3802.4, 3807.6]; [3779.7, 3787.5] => 30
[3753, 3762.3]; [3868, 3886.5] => 28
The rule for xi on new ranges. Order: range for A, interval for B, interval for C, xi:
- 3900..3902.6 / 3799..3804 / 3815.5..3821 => 0.7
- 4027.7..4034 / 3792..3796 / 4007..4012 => 0.7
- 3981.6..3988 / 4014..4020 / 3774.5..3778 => -0.1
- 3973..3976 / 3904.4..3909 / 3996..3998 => -0.3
